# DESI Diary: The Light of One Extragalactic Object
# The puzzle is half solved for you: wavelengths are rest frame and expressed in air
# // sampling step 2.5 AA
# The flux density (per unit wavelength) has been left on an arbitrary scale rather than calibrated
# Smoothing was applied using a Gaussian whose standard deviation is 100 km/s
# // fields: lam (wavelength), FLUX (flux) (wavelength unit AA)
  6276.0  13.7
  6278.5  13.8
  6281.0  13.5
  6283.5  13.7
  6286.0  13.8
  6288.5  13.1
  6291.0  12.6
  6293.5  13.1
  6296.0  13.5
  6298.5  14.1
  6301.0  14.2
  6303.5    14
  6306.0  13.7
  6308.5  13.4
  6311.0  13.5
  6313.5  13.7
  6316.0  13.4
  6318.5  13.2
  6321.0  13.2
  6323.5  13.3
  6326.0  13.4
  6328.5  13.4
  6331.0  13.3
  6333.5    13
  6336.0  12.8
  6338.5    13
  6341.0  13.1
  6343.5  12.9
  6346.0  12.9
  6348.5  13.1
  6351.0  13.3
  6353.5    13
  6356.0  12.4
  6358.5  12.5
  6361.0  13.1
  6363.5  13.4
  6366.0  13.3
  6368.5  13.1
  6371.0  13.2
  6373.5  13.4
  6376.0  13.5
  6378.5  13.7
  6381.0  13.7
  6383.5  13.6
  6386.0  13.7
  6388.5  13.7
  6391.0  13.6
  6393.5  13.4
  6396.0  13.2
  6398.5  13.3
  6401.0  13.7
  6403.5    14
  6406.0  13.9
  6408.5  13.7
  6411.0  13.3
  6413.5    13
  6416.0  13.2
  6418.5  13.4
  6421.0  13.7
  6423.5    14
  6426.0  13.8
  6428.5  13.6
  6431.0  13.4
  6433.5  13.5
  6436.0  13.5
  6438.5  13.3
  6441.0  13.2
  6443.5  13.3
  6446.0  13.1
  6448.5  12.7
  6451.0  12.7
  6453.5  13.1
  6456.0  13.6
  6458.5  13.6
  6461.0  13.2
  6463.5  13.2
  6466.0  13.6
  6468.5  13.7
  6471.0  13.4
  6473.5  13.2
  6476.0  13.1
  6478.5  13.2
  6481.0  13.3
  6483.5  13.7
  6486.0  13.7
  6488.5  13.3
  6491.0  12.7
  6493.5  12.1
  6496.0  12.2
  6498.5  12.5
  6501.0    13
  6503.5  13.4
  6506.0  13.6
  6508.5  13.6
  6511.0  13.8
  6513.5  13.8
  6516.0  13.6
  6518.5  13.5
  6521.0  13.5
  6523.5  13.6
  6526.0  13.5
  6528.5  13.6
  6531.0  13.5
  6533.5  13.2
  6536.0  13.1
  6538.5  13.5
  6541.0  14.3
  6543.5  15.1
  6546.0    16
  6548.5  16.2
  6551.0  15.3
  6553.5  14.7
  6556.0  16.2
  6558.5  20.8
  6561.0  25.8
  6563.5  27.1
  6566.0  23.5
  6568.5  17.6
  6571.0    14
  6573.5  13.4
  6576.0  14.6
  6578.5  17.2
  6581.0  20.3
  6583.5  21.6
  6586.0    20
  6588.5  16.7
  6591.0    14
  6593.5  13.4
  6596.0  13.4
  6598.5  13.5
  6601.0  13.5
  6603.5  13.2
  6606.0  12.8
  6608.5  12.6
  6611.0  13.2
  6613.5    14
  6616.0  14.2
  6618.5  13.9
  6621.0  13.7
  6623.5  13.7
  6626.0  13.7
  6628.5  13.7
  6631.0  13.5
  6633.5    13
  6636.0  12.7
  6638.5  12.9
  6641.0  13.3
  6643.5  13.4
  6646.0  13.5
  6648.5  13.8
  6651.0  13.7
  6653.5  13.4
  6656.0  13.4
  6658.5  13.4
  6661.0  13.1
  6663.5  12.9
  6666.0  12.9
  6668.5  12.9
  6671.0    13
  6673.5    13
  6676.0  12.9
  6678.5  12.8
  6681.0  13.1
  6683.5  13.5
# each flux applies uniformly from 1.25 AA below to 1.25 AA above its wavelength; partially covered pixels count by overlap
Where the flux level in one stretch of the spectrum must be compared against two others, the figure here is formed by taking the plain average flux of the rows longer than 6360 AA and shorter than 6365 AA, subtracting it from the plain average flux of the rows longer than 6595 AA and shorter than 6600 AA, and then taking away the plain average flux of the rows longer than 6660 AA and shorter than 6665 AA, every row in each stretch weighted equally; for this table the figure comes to -12.8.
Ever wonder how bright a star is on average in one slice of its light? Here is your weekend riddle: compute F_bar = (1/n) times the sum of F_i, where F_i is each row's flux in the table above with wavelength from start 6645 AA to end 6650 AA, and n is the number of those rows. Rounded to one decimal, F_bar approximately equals 13.7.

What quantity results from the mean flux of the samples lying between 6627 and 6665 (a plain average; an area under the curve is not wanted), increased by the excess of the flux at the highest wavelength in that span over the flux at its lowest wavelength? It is 12.5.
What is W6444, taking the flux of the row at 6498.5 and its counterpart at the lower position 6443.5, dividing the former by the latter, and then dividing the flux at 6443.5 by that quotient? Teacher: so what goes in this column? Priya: 14.2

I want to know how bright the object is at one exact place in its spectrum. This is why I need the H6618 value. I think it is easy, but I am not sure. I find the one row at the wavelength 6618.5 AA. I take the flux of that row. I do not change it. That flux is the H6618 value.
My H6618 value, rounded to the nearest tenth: 13.9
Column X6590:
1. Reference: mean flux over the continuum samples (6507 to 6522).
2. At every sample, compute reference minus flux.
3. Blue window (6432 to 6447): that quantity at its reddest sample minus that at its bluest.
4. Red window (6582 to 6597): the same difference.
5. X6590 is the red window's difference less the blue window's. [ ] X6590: 7.8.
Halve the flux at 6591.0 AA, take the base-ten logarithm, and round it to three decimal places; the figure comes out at 0.845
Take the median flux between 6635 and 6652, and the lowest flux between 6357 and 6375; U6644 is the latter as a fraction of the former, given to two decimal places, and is 0.93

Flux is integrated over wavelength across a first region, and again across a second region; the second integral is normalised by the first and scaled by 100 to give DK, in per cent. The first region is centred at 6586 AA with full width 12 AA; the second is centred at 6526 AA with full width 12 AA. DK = 73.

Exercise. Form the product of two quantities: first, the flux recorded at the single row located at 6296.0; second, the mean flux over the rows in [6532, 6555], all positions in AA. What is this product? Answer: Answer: 197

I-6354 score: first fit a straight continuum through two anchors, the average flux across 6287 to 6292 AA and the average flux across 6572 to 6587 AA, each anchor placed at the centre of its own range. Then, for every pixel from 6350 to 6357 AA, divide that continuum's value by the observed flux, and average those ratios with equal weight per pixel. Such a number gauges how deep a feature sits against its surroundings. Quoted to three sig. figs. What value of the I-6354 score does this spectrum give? 1.08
